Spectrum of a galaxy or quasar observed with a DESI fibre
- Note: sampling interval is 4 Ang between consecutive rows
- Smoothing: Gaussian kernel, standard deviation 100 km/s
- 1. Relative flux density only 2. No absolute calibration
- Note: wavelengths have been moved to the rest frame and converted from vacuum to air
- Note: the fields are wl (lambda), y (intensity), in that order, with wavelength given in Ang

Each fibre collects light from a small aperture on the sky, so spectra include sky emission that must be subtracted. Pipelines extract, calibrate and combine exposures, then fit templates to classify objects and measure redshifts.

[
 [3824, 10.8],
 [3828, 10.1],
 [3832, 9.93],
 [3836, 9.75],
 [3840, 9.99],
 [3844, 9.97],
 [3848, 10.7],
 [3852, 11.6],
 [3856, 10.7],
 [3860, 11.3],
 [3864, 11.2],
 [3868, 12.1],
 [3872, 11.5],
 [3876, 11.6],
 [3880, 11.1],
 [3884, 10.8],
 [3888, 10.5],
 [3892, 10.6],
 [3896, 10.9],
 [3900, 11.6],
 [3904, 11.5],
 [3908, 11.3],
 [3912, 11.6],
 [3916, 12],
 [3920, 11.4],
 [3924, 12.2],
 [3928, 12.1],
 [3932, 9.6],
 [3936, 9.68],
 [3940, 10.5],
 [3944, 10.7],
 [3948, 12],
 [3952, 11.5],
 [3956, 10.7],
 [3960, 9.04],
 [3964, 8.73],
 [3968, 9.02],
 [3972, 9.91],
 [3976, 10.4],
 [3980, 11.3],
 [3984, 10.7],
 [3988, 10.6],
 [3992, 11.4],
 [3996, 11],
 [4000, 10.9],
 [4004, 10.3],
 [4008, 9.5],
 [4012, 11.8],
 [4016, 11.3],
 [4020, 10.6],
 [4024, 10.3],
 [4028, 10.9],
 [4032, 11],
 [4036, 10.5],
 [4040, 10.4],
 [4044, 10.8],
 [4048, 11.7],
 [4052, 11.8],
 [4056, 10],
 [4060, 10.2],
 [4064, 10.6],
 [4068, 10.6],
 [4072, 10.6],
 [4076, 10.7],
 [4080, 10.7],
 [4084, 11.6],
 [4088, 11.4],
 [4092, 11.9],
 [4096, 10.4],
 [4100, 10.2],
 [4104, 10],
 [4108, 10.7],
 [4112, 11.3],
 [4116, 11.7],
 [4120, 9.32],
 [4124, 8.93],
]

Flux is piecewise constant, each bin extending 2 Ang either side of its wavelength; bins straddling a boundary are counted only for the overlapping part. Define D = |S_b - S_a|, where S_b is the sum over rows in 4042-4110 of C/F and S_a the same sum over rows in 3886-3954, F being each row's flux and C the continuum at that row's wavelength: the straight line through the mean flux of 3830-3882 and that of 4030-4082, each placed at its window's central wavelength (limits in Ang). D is 0.31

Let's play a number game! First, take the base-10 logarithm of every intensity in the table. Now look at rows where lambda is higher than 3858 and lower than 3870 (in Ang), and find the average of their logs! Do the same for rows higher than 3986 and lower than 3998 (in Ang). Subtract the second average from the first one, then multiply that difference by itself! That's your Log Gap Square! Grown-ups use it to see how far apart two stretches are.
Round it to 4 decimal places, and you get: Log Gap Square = 0.0004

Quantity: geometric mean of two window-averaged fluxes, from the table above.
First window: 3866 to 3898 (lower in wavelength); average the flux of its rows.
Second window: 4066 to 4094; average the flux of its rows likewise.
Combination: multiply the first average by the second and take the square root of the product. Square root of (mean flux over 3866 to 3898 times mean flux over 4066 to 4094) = 11.1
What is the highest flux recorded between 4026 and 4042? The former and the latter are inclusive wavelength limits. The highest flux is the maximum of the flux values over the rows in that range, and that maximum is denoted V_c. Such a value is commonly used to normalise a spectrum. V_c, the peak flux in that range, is 11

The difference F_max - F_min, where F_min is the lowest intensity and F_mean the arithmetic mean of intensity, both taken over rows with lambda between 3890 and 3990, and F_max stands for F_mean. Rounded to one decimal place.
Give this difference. 2.1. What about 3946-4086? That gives 1.9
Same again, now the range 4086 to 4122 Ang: 1.4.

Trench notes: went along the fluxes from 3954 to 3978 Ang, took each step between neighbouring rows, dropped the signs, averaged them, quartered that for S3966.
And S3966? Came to 0.182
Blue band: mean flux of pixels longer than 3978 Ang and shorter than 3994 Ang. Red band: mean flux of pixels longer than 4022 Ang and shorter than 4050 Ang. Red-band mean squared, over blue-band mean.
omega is 10.6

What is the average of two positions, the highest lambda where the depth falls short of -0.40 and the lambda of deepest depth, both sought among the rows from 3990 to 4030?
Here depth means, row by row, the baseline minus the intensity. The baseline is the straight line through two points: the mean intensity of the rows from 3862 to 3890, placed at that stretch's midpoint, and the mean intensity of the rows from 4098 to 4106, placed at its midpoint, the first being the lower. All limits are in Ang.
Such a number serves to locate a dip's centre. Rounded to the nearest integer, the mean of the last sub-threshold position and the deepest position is 4018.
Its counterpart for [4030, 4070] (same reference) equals 4054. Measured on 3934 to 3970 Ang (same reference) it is 3958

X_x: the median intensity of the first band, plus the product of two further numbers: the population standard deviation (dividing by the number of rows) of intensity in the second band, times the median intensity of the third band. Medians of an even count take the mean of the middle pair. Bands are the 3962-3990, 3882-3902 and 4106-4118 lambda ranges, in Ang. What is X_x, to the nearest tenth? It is 14.8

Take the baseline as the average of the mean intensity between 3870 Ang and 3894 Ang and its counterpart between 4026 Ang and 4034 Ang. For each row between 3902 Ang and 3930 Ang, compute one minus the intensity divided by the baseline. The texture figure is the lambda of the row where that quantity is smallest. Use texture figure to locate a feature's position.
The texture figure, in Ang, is 3924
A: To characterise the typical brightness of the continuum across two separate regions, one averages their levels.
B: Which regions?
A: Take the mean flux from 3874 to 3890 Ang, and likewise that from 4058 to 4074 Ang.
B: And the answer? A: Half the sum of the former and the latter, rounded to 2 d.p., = 10.75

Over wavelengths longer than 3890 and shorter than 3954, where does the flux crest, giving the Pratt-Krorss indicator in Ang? 3924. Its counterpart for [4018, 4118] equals 4092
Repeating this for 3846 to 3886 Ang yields 3868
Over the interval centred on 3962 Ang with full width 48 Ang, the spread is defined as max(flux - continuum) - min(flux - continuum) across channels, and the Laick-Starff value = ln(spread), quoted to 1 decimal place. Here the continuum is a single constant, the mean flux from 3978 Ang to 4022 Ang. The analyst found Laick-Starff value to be 1.2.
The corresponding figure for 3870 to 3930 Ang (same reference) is 0.5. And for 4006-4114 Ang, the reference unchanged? 0.9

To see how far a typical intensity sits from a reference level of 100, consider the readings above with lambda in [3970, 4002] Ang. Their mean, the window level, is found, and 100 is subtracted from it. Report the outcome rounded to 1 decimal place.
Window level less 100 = -89.2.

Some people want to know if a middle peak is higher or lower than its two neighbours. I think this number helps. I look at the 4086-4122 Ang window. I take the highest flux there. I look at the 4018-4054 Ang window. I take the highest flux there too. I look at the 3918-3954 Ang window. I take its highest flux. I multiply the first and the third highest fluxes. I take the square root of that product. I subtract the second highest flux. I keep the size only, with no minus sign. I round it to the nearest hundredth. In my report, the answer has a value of 0.25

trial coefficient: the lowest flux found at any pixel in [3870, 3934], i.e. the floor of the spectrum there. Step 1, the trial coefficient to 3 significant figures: 9.60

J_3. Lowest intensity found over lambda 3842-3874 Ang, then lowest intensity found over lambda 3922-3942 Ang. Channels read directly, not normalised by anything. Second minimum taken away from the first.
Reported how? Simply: 0.37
